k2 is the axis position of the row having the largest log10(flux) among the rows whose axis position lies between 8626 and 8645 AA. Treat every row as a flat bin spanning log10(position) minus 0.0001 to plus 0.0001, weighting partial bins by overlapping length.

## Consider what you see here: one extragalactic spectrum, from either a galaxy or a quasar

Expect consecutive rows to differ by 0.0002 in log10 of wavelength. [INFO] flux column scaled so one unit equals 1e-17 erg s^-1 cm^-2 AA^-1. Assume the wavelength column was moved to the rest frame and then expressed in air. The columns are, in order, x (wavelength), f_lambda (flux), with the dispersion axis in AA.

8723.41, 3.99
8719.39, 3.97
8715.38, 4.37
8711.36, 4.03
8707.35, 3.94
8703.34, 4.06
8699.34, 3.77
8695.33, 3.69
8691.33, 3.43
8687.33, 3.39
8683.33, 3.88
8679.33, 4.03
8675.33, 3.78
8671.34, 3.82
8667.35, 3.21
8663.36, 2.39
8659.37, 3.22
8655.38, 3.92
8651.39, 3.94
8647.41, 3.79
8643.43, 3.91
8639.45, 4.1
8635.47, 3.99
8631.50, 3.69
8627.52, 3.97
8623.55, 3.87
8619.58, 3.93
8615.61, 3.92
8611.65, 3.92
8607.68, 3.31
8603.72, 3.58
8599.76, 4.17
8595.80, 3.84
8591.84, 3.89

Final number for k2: 8639.45 AA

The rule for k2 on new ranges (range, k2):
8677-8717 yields 8715.38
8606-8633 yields 8627.52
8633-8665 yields 8639.45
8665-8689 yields 8679.33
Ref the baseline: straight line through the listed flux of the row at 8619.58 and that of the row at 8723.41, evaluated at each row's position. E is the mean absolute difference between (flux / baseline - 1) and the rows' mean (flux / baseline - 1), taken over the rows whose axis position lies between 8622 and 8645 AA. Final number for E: 0.02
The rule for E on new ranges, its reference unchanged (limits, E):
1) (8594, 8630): 0.04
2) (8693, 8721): 0.04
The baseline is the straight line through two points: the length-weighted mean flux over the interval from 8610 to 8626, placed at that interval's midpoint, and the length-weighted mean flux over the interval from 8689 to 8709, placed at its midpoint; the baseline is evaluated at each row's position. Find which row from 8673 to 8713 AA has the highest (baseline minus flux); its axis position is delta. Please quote 8687.33 AA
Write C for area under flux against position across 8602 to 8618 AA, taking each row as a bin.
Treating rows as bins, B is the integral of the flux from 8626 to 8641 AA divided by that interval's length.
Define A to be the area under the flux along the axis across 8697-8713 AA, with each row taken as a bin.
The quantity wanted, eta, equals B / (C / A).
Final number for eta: 4.2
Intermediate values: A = 63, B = 3.9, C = 59.1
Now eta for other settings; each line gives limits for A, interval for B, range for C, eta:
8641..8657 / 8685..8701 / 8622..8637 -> 3.8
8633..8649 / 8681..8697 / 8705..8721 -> 3.5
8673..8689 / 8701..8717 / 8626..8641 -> 4.2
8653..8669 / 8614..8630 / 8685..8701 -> 3.5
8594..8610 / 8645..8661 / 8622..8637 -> 3.8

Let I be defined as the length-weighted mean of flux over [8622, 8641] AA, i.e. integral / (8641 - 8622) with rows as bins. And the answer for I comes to 3.92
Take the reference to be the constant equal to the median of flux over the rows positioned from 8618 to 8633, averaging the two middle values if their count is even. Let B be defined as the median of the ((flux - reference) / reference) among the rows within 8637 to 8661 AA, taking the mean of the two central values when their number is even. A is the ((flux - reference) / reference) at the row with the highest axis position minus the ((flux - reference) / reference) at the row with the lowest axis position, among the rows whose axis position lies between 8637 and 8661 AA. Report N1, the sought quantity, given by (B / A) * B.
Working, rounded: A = -0.23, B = 0.004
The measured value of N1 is 0.000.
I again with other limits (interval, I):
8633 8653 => 3.94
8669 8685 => 3.86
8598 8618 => 3.78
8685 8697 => 3.51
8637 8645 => 4.01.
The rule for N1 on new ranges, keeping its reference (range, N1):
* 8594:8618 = 0.001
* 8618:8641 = 0.004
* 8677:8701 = -0.029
